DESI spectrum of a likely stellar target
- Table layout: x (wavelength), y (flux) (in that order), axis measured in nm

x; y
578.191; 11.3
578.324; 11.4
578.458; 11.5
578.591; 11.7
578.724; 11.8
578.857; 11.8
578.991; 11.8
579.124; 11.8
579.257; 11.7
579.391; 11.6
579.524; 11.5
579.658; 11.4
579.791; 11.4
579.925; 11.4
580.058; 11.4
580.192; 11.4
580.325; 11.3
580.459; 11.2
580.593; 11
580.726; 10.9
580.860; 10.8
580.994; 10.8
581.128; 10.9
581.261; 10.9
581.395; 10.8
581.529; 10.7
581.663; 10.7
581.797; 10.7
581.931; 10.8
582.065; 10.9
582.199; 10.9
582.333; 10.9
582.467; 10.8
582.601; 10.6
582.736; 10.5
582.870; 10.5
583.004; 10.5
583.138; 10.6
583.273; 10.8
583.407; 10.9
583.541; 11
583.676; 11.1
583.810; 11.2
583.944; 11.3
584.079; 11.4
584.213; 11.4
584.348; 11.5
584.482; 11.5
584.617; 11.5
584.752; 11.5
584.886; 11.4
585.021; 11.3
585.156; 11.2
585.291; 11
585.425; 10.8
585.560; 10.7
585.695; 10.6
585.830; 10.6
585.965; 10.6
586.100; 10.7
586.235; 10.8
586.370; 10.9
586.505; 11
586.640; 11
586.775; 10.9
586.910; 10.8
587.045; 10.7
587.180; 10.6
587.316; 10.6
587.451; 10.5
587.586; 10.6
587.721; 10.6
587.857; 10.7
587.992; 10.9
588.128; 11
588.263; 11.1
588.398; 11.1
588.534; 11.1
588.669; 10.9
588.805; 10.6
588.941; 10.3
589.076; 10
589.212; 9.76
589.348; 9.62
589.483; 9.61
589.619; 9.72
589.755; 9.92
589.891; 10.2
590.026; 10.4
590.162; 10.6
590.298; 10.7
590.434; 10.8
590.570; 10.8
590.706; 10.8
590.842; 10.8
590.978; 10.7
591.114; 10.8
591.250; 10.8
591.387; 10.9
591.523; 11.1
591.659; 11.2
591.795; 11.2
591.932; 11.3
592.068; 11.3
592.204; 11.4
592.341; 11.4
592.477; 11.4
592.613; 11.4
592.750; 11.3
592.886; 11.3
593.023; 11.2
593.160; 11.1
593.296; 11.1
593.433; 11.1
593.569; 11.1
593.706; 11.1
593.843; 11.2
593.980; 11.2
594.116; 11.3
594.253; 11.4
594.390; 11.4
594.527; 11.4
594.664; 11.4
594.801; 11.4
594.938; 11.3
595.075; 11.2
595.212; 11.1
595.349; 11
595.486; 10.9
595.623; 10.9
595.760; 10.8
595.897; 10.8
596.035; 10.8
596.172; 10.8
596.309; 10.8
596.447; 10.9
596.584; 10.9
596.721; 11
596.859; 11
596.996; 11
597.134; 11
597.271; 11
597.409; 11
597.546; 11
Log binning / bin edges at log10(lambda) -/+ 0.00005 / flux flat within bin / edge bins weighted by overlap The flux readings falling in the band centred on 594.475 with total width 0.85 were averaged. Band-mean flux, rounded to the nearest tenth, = 11.4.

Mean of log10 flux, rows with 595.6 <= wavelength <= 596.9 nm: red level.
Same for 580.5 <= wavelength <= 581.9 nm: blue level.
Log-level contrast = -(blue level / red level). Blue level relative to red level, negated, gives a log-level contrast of -1.00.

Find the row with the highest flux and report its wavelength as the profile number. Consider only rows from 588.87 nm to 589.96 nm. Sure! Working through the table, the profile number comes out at 588.941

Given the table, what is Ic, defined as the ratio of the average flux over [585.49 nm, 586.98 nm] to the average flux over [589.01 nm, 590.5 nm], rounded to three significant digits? 1.07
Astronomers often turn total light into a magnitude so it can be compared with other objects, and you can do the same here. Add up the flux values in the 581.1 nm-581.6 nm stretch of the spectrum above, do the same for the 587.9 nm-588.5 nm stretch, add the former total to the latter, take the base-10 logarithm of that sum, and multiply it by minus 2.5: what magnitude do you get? -4.85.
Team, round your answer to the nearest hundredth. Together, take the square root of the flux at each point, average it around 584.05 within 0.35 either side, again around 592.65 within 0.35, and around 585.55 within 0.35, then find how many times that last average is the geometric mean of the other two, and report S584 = 0.97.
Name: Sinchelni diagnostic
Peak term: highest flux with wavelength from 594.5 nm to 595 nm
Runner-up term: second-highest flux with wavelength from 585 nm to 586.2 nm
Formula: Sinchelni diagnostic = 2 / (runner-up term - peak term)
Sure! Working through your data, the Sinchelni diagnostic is -10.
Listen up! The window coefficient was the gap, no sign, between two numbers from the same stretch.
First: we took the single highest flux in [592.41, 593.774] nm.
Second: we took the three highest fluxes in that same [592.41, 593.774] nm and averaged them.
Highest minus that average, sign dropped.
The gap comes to 0.033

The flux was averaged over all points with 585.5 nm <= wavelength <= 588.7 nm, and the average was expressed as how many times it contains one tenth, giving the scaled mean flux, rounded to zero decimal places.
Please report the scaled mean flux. 108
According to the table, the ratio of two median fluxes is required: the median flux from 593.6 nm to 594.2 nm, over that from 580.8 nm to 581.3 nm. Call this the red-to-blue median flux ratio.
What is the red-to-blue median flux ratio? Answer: 1.03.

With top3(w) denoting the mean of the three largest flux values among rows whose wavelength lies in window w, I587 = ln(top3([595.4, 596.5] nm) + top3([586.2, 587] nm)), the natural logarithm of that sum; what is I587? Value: 3.08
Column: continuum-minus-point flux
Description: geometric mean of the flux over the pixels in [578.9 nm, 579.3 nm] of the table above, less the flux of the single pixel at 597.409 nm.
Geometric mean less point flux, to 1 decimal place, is 0.8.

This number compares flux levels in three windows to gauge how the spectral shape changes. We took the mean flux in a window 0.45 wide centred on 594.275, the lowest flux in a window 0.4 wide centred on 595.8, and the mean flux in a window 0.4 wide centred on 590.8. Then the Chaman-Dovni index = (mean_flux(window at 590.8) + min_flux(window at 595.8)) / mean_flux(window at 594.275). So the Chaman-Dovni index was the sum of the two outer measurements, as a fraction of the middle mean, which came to 1.90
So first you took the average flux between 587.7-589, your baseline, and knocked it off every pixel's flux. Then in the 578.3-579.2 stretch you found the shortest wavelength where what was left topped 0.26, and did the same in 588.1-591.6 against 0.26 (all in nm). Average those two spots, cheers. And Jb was 583.29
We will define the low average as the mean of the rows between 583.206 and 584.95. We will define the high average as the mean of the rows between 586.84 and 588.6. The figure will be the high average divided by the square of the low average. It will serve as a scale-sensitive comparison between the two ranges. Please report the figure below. 0.085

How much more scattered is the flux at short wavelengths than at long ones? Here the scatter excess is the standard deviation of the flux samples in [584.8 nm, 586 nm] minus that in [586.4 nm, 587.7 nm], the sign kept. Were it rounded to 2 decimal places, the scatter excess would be 0.13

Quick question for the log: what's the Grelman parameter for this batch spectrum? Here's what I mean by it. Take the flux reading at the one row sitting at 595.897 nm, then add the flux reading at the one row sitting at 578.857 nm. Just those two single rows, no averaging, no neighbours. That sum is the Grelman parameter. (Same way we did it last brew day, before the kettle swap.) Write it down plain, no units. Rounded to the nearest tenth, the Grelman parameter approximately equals 22.6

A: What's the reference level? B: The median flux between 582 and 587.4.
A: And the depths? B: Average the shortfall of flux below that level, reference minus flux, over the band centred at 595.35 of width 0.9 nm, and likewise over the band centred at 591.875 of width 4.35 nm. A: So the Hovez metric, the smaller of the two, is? -0.13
